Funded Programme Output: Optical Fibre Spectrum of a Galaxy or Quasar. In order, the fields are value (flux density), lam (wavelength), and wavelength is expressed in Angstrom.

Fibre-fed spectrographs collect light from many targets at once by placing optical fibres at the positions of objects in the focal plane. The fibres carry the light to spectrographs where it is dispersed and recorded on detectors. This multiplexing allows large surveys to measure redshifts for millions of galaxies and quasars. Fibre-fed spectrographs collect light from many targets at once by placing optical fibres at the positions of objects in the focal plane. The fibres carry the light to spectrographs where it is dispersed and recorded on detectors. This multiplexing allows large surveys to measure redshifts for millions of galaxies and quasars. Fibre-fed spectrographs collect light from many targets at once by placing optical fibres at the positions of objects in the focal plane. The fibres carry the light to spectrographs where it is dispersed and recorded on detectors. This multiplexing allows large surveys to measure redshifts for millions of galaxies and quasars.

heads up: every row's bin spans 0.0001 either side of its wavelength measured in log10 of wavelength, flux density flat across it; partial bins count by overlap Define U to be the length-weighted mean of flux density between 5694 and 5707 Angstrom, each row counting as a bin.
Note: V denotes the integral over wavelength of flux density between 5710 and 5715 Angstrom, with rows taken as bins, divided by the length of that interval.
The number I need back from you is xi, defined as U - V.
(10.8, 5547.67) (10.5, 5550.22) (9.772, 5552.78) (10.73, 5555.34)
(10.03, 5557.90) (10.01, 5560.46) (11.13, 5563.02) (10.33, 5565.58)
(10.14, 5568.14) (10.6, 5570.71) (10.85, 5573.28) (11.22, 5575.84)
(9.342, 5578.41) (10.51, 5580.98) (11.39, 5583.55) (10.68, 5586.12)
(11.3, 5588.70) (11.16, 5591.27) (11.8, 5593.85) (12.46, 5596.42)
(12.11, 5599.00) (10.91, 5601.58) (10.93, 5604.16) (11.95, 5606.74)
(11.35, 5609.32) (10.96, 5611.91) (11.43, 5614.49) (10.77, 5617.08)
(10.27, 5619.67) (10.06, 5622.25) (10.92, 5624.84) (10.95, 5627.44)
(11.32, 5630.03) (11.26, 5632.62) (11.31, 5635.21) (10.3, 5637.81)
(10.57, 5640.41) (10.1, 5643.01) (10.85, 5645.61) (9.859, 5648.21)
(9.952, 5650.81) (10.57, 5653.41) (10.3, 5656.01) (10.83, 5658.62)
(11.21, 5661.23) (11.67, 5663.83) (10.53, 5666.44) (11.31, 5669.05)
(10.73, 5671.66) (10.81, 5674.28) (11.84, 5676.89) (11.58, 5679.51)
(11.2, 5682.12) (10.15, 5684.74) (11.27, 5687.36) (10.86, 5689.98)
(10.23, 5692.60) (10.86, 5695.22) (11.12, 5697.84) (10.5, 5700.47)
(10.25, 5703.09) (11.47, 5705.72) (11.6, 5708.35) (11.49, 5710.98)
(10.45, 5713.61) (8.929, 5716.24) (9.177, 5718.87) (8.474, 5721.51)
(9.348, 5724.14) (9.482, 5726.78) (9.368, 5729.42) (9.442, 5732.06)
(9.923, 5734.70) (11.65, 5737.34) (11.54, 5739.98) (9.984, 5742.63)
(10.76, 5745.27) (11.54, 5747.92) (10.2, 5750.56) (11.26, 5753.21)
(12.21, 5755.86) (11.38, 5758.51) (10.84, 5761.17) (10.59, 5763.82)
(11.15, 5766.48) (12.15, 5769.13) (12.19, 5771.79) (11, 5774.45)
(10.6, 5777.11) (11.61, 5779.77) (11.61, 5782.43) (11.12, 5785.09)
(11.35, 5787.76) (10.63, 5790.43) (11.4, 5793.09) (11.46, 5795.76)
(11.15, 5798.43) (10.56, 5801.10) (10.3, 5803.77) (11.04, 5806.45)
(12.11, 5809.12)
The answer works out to -0.1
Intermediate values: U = 10.8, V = 10.9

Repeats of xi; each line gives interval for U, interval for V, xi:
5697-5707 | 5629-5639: -0.2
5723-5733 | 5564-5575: -1.1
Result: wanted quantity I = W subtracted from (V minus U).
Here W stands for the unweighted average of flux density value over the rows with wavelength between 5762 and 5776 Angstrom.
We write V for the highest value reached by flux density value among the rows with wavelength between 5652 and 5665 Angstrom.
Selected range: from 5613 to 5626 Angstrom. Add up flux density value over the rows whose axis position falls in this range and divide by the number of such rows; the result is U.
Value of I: -10.4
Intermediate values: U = 10.7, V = 11.67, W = 11.4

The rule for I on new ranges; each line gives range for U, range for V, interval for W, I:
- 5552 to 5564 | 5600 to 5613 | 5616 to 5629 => -9.0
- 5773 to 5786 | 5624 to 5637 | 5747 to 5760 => -11.2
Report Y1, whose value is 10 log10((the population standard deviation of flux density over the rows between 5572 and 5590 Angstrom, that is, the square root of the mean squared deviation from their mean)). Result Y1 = -1.8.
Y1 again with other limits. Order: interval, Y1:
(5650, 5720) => -1.5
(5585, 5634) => -2.4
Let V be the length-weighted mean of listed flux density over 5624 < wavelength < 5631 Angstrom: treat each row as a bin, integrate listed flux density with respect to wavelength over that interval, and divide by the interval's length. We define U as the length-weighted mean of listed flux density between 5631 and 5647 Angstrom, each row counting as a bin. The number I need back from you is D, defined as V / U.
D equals 1.03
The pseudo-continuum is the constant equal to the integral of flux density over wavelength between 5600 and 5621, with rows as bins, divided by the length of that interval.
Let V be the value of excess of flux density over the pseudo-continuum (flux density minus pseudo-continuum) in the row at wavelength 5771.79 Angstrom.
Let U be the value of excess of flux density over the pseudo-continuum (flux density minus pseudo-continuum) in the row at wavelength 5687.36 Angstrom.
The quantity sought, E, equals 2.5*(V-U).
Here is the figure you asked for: 2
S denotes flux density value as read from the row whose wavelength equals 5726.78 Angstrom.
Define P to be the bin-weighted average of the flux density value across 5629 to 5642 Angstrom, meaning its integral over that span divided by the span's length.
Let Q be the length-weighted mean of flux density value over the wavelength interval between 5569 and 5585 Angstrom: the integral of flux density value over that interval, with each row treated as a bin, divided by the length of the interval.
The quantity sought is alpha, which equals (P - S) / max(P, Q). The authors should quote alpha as 0.132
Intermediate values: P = 10.9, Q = 10.6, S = 9.482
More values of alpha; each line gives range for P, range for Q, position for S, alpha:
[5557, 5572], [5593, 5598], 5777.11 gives -0.018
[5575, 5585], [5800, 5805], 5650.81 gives 0.060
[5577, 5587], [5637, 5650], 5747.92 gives -0.101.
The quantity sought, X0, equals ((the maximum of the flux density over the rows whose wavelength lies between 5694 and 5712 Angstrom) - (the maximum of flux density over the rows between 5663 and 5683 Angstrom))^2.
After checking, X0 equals 0.1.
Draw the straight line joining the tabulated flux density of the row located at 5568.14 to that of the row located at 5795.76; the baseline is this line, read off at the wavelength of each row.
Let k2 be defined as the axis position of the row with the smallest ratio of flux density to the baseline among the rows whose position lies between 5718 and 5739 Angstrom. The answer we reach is 5721.51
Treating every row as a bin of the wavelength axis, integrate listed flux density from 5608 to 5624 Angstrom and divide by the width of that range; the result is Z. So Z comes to 10.8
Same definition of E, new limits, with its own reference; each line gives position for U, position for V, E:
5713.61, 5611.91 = 1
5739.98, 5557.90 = -4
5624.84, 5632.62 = 1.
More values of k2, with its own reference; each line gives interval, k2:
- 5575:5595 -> 5578.41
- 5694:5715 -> 5703.09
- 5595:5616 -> 5611.91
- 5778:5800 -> 5790.43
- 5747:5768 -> 5750.56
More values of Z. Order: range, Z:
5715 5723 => 8.9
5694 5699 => 11.0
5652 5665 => 10.9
